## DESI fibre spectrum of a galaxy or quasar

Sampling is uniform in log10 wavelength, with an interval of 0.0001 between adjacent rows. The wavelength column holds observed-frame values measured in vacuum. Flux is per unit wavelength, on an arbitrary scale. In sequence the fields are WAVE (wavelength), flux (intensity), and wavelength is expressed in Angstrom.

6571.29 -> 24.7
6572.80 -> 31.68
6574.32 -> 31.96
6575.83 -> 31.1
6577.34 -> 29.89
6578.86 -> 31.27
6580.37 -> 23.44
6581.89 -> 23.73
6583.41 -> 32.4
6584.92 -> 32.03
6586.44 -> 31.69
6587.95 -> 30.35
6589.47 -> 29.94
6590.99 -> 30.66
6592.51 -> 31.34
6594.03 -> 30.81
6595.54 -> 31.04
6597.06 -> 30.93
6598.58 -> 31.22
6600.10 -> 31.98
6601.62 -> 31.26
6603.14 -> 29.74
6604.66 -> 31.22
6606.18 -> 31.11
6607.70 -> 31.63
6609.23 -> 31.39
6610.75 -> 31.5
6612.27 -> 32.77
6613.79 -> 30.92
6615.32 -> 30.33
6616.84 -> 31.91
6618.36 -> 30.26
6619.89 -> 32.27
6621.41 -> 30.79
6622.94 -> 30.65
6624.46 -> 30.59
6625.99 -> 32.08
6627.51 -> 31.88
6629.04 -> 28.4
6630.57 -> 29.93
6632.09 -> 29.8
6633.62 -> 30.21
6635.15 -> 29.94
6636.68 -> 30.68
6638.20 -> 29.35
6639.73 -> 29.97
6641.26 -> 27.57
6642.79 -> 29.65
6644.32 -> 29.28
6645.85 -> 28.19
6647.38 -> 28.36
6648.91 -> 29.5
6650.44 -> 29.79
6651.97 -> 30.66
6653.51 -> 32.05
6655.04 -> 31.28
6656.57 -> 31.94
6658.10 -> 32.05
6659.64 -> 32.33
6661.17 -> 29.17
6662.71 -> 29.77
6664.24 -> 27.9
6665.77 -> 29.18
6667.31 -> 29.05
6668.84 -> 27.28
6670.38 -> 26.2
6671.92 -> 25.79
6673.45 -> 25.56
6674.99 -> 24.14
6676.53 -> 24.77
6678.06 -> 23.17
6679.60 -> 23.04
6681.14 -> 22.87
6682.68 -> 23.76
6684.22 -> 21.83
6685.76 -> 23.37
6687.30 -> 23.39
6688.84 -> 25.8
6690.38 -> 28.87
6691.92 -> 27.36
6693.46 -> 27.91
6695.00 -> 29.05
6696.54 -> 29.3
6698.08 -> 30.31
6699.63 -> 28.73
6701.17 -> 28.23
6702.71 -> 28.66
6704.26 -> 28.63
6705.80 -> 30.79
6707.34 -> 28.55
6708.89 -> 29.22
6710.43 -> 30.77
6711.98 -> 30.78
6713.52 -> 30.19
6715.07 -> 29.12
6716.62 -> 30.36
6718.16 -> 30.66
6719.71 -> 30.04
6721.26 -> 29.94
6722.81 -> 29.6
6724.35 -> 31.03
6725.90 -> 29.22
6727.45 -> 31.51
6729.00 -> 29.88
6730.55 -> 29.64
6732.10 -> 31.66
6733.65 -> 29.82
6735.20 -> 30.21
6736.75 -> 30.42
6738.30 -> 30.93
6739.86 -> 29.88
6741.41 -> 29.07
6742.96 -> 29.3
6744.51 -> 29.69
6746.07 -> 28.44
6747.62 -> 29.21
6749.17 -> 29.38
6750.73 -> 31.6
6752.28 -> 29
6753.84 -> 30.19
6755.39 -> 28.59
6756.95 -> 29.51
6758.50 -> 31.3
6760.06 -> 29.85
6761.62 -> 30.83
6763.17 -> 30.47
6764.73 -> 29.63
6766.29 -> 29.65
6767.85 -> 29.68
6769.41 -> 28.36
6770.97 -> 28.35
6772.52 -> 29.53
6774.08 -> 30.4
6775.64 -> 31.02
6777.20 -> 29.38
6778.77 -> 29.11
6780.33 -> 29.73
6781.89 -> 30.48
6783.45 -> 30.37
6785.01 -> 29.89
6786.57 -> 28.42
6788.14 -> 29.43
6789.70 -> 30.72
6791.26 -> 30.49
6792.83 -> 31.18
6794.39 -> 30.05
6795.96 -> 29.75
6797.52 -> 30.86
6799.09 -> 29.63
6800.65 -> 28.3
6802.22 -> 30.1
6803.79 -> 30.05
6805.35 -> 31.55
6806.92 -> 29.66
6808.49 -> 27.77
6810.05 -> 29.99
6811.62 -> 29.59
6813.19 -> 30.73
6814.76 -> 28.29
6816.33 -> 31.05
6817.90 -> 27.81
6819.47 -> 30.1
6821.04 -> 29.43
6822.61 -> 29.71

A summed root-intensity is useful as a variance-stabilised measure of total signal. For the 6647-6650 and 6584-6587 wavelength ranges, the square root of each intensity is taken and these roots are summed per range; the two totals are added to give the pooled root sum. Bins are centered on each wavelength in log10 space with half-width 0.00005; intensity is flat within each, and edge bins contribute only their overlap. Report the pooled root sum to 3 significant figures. 22.0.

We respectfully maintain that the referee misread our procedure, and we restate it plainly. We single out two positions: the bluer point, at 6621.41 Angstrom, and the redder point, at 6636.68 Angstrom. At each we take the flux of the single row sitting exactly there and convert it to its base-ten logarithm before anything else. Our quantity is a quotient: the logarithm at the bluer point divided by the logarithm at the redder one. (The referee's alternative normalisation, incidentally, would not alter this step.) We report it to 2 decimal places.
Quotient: 1.00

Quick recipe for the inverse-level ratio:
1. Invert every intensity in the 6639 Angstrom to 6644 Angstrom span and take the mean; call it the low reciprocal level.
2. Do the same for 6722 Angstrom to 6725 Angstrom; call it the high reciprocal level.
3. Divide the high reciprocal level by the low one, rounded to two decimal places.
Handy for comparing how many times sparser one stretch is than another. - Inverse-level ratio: 0.96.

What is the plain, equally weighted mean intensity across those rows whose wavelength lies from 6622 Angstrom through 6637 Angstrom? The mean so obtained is 30.4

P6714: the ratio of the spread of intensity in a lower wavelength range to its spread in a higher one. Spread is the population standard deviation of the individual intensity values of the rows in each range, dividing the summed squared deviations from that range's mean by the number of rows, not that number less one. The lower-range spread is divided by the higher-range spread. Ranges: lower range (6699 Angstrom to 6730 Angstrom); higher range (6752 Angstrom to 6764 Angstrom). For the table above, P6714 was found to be 1.10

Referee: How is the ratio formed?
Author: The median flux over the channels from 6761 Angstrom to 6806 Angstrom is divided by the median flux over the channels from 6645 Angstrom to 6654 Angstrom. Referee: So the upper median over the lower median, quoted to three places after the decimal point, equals 1.008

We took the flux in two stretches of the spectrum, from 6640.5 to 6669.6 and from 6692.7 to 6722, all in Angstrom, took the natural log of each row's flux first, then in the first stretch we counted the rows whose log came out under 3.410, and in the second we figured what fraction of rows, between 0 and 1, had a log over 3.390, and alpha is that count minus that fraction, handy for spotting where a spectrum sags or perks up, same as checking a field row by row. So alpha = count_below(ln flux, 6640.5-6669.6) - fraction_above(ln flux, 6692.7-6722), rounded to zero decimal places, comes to 13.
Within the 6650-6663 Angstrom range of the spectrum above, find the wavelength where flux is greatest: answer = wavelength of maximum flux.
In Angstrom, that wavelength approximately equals 6659.64 Angstrom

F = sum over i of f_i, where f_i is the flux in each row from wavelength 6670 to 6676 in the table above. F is 102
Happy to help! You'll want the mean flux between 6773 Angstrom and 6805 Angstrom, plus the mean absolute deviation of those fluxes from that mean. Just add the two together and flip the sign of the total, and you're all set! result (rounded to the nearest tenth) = -30.6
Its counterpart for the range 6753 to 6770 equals -30.5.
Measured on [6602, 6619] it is -31.8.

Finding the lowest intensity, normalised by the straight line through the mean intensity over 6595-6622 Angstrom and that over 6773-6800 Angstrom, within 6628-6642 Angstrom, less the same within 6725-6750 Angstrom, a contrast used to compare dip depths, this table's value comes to 0.0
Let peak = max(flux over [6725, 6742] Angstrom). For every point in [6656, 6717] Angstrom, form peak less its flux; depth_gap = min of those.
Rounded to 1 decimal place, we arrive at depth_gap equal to -0.7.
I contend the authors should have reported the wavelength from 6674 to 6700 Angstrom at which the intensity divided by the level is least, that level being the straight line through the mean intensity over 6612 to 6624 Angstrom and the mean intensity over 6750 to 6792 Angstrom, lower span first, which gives 6684.22 Angstrom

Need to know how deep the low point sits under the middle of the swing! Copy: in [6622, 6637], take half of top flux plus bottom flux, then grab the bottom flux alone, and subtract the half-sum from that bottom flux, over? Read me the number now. -1.84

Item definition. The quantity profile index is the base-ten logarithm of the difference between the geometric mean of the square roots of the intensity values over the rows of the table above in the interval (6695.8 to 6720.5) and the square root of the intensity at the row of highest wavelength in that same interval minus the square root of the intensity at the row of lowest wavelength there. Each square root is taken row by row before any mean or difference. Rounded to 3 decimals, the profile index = 0.730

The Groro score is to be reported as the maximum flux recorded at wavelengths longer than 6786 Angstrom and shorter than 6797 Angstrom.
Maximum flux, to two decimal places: 31.18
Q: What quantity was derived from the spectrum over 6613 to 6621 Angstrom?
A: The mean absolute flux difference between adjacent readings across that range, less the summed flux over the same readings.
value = -154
